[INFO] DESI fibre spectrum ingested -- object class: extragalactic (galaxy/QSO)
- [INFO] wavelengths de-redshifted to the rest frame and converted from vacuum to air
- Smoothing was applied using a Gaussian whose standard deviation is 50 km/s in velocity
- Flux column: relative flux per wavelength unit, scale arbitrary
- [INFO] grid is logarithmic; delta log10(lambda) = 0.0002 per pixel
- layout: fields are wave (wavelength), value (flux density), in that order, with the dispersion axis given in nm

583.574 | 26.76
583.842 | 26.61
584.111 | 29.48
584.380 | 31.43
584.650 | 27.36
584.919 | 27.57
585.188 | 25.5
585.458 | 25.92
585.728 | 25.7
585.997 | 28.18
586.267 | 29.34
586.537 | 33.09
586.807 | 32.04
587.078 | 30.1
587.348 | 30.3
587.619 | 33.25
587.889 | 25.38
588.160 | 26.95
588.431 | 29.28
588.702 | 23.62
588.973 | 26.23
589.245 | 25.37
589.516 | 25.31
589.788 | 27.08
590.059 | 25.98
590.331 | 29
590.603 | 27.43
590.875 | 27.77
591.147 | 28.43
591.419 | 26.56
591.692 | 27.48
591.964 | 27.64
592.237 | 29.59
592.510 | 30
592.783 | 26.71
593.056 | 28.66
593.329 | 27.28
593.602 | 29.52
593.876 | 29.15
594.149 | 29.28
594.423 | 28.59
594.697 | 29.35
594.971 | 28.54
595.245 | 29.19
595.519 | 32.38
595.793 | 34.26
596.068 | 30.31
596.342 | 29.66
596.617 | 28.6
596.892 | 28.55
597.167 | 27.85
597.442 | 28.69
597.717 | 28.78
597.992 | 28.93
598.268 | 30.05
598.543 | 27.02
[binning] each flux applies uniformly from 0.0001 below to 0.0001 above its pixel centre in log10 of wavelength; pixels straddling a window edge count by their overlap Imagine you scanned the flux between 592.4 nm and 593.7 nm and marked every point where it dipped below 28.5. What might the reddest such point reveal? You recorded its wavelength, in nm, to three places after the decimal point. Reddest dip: 593.329 nm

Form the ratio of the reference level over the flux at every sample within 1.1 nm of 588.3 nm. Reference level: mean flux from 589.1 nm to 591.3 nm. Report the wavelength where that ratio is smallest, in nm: 587.619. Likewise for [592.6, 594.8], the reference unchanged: 593.602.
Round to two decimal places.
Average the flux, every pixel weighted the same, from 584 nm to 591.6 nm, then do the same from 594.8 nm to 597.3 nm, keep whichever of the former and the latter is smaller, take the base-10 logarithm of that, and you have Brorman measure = 1.45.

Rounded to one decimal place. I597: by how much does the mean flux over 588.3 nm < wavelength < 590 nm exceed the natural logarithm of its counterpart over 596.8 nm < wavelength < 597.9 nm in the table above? 22.8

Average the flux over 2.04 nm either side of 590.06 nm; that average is 26.9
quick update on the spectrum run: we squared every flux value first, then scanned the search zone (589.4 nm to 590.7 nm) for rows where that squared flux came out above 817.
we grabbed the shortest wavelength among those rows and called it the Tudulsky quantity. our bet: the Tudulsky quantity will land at 590.331 nm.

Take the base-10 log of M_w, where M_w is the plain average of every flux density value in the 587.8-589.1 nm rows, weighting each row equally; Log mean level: 1.42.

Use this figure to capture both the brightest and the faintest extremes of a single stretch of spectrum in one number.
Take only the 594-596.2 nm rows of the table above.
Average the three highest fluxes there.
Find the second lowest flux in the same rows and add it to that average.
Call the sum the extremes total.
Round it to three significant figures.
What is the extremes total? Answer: 60.9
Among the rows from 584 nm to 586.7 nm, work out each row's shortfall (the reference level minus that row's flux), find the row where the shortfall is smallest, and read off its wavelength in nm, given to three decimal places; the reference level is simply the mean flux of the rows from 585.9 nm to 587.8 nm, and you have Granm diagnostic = 586.537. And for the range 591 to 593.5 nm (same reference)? 592.510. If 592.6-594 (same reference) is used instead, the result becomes 593.602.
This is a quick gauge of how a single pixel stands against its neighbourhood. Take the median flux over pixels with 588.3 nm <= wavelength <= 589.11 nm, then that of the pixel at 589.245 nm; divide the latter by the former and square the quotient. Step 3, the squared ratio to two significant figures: 0.94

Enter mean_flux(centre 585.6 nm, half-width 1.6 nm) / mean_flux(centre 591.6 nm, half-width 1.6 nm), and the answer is 1.03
